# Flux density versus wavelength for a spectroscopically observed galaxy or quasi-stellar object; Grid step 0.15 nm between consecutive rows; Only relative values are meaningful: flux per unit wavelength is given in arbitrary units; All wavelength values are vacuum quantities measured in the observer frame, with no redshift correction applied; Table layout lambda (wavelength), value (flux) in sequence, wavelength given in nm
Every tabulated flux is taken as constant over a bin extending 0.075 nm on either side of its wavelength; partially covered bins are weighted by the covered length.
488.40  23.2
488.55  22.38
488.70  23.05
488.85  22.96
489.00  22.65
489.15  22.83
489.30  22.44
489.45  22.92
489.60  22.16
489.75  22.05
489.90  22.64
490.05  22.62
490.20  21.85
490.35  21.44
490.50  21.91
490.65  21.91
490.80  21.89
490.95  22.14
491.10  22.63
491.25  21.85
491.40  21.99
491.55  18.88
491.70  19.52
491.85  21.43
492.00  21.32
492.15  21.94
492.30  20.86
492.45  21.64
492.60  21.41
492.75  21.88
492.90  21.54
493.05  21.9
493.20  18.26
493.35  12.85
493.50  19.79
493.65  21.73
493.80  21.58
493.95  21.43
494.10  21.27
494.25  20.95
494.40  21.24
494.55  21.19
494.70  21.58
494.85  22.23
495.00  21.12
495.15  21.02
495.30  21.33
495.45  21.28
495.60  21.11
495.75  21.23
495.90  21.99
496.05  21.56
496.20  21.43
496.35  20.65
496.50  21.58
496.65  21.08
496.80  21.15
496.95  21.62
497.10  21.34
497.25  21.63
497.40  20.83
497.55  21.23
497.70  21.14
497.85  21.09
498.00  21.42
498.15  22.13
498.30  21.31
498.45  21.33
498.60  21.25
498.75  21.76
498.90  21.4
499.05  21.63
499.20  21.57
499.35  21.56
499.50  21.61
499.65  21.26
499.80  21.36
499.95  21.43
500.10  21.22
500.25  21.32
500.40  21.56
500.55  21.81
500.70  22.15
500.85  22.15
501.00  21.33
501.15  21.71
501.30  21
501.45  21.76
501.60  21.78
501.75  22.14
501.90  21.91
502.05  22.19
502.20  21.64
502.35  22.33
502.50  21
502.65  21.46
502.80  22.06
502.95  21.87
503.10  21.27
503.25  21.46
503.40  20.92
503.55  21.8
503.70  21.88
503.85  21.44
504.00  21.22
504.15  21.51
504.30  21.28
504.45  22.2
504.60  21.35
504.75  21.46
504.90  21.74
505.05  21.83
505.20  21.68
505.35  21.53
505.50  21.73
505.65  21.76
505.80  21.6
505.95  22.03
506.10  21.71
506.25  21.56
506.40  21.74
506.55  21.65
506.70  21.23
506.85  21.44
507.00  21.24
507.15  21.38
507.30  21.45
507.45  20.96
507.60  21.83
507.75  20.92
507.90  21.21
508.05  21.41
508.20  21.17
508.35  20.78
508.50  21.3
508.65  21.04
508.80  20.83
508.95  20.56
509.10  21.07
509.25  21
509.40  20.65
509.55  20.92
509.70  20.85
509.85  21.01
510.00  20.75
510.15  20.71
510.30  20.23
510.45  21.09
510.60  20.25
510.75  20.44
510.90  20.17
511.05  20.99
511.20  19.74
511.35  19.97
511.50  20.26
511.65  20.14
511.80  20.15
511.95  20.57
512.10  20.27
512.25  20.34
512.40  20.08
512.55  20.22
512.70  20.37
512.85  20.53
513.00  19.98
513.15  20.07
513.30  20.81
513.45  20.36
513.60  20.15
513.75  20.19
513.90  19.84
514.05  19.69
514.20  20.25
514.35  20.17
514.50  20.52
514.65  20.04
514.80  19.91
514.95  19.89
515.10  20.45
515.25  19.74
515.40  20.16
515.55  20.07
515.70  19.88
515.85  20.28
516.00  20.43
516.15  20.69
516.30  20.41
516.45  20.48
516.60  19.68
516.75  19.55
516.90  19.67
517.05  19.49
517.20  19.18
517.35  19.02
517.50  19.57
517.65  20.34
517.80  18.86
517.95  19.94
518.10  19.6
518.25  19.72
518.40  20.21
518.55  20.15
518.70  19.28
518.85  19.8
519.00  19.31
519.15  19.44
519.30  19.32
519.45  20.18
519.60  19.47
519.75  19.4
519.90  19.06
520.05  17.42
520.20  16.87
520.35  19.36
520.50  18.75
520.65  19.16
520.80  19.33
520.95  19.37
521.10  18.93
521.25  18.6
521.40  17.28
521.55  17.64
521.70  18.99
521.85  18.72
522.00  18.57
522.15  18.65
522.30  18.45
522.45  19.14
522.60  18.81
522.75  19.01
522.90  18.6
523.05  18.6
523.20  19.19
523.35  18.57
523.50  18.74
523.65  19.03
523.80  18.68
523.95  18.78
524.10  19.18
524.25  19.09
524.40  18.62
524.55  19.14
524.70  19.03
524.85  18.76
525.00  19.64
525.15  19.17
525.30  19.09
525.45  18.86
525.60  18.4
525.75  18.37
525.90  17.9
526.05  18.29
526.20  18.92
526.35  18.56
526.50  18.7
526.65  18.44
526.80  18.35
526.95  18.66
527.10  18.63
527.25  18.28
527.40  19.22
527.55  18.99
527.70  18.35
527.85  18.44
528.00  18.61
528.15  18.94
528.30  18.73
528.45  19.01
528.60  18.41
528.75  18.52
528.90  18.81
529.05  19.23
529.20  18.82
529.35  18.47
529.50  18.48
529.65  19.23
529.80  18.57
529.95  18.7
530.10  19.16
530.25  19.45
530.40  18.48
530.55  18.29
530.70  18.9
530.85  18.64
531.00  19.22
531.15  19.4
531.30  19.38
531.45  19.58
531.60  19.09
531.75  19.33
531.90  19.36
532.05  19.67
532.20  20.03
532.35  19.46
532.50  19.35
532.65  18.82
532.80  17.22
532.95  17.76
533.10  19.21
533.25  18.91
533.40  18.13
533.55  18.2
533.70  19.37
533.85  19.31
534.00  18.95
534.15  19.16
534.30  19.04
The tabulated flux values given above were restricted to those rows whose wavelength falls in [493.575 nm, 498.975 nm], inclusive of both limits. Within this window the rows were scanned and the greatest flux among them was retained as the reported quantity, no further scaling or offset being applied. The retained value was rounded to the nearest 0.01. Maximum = 22.23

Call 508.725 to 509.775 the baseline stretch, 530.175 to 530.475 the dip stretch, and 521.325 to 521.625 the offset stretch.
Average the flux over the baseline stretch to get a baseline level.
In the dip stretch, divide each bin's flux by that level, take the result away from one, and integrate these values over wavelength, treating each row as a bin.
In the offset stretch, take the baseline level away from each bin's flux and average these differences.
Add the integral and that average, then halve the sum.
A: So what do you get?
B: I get -1.7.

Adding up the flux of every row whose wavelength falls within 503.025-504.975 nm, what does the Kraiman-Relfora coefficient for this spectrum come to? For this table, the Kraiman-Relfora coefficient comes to 280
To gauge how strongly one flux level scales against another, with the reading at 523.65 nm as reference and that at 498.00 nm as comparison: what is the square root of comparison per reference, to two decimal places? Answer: 1.06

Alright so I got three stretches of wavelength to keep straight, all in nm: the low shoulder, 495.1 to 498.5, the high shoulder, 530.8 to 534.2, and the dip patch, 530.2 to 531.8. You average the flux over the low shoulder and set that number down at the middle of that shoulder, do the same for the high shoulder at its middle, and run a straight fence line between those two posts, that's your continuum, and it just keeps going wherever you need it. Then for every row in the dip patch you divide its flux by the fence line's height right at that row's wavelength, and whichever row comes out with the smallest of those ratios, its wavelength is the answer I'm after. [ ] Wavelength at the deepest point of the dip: 530.55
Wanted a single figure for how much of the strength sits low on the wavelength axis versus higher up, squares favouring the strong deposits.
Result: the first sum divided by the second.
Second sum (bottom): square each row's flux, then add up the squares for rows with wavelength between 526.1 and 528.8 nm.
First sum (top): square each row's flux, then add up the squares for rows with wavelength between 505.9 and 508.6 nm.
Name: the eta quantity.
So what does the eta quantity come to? 1.31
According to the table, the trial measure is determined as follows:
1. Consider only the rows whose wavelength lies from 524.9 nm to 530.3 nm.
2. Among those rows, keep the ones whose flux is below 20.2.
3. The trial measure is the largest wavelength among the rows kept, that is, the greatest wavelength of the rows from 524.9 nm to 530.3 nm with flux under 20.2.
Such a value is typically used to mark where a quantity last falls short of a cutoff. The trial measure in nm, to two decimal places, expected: 530.25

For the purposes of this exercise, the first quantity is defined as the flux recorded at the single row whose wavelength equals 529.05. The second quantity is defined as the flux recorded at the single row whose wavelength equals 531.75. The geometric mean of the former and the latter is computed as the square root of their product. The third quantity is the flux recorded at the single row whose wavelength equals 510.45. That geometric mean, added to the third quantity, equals 40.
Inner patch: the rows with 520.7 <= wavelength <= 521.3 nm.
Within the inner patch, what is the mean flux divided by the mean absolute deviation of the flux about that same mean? 65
